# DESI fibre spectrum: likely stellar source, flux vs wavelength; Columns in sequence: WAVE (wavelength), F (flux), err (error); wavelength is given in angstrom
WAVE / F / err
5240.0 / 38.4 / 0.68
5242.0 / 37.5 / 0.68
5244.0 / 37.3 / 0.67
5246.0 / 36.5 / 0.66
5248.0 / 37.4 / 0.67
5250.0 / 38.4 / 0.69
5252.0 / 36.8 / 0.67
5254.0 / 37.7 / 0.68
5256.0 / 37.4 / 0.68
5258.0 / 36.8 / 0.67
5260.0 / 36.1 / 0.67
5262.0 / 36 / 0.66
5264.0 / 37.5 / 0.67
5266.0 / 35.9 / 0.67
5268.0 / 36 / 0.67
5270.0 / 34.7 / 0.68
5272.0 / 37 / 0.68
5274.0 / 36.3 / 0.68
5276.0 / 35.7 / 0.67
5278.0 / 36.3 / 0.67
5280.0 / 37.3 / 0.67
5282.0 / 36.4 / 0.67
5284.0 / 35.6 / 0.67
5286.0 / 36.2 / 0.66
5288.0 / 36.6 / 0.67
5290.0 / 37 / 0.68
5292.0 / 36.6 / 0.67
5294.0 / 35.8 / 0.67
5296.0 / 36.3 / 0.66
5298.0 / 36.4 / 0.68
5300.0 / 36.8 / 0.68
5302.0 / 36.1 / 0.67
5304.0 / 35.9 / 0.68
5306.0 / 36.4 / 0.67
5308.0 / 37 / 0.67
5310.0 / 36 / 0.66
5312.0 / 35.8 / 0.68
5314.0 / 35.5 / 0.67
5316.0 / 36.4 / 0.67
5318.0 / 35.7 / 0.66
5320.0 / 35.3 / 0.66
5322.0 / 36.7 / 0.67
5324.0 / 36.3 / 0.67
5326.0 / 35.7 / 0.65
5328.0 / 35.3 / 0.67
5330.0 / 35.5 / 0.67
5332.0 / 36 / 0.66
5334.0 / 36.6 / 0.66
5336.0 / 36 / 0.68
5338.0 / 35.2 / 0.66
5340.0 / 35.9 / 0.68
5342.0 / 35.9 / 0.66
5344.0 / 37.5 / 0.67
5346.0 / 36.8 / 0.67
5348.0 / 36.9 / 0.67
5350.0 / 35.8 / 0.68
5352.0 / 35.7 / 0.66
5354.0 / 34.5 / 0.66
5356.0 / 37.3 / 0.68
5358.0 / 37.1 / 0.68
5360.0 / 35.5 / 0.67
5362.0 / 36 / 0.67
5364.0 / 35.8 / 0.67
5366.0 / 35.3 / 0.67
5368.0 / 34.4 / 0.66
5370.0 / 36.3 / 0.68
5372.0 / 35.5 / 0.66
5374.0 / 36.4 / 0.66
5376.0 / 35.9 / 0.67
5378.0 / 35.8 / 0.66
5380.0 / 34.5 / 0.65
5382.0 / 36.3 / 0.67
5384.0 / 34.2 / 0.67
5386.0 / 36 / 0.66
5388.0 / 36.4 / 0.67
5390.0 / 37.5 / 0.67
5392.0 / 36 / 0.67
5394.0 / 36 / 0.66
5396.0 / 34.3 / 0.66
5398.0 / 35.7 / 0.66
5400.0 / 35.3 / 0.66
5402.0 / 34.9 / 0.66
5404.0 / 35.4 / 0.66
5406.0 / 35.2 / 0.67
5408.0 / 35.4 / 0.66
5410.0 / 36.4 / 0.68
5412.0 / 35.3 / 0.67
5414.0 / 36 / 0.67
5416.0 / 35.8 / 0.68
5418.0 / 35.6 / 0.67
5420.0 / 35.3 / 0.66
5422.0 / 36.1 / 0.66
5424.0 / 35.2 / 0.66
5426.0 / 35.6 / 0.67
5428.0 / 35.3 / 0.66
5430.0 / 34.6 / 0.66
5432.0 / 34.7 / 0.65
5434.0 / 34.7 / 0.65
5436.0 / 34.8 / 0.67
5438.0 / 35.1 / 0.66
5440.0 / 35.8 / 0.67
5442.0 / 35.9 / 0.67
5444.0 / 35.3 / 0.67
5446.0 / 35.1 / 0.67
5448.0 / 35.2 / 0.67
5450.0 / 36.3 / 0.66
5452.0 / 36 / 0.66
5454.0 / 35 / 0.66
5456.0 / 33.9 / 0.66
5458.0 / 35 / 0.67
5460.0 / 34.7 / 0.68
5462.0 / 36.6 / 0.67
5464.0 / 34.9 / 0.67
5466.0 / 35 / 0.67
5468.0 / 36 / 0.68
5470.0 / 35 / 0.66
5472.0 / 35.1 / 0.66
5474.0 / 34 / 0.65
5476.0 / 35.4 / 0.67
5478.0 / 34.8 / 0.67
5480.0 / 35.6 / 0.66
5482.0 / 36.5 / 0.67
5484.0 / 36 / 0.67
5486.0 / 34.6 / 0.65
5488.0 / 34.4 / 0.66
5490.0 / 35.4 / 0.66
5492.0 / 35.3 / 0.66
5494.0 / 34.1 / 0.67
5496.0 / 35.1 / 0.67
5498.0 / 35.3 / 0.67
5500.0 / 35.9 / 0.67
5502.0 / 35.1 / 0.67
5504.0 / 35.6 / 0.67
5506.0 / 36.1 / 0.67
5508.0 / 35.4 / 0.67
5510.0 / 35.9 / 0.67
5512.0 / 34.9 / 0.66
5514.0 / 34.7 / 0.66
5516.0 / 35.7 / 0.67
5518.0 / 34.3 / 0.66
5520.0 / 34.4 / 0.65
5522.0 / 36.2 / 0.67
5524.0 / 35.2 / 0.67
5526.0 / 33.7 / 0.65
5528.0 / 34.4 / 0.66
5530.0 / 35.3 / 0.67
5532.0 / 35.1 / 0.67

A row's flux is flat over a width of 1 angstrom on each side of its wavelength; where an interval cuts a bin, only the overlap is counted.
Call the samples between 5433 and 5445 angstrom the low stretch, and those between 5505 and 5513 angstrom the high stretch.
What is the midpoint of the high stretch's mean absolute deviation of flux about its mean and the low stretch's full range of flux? 0.81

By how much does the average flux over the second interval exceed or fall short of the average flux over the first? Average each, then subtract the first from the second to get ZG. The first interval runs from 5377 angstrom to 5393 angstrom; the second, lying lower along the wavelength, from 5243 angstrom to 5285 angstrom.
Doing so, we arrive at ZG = 0.79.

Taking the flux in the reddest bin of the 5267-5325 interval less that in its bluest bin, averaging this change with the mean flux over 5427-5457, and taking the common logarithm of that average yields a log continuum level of 1.25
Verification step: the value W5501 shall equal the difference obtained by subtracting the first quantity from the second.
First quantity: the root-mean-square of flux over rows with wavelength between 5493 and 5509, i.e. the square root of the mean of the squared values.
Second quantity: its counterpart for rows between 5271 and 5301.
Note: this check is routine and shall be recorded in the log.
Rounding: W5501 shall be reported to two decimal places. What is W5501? 1.09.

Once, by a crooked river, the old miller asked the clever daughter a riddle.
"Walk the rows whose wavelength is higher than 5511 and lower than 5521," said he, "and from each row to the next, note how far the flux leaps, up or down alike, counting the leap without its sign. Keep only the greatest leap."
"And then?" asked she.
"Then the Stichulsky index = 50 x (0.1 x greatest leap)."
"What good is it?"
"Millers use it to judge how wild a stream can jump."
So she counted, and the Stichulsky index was 7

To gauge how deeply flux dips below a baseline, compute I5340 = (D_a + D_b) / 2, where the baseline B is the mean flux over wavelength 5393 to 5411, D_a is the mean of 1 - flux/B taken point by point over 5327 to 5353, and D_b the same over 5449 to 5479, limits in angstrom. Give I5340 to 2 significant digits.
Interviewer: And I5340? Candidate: -0.0066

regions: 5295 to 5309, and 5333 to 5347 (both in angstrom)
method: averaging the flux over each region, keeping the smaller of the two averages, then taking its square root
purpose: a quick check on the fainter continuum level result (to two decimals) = 6.02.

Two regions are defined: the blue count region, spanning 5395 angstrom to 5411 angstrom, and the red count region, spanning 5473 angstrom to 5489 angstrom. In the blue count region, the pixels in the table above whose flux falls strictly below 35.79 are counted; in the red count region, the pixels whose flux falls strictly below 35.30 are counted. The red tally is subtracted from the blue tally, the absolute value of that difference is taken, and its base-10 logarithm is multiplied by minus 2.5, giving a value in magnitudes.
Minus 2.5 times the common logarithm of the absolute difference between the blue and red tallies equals -1.2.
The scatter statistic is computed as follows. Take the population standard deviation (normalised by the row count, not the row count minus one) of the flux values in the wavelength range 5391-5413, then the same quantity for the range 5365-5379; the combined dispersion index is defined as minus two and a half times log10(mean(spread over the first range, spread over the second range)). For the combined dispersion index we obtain 0.57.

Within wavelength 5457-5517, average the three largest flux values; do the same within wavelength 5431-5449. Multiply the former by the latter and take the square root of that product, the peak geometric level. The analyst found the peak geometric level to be 36.0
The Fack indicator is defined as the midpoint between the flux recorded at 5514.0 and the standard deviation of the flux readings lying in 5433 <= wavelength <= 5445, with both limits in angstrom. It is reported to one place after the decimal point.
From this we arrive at 17.6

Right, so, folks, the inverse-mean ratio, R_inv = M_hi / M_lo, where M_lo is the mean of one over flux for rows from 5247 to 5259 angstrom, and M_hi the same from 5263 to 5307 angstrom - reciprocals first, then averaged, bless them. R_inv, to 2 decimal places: 1.03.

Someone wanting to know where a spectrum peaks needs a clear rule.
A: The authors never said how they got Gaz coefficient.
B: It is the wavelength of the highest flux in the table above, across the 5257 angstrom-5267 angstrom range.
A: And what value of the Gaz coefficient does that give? 5264.0 angstrom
